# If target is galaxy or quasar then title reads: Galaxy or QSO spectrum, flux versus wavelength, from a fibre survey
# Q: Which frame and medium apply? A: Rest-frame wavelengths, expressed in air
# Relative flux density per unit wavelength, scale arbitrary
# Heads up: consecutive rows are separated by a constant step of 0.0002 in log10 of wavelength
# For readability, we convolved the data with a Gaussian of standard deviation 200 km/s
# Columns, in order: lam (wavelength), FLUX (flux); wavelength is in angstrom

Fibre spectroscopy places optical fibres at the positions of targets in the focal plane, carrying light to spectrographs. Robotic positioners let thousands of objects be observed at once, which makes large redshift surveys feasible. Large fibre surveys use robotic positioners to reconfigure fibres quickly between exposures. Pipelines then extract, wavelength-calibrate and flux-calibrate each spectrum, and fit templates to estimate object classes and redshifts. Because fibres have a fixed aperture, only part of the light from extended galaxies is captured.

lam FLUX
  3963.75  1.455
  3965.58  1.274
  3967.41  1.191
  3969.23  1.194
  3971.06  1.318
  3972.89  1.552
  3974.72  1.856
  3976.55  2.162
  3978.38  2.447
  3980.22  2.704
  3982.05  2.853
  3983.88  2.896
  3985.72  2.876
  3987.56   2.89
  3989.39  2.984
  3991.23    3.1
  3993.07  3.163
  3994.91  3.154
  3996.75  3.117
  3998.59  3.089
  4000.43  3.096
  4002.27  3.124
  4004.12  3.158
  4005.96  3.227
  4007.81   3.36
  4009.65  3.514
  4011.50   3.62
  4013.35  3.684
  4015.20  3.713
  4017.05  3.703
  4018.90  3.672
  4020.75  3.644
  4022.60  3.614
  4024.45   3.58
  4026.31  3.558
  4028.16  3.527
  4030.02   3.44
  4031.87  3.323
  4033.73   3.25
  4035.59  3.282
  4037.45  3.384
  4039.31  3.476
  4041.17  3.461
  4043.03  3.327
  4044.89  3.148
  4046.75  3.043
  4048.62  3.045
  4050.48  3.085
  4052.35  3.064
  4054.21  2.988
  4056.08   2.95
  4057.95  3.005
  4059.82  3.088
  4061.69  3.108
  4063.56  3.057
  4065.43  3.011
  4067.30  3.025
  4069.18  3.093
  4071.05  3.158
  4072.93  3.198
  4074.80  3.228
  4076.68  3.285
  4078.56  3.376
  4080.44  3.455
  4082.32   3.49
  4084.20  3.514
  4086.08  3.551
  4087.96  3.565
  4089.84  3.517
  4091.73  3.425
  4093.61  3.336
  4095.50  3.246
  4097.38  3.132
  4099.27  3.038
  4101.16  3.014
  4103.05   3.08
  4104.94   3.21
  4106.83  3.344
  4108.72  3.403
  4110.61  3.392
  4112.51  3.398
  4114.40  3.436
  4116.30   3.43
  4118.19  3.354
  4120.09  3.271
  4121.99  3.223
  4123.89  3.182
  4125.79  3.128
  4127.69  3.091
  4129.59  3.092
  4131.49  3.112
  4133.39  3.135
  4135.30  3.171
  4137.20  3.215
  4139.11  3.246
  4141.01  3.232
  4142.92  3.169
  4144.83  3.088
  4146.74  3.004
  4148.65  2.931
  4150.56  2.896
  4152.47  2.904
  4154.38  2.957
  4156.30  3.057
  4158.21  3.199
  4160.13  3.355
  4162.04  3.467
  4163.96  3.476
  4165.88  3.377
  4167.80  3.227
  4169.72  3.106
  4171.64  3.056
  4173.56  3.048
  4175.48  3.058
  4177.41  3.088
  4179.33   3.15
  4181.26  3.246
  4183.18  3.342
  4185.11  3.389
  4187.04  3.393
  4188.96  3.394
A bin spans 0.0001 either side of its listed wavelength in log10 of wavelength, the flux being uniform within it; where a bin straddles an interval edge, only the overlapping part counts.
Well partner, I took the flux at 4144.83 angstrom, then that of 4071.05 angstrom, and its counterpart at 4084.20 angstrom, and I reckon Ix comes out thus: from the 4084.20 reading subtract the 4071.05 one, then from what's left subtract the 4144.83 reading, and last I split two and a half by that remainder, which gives -0.92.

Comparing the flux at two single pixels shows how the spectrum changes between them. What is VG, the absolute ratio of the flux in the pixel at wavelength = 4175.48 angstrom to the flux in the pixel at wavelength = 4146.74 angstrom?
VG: 1.02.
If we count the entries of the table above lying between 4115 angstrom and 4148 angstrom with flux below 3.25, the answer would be 14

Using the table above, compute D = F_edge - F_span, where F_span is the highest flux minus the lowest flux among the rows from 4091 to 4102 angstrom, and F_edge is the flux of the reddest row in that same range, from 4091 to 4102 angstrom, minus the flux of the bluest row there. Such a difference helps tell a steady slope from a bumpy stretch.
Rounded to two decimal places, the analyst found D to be -0.82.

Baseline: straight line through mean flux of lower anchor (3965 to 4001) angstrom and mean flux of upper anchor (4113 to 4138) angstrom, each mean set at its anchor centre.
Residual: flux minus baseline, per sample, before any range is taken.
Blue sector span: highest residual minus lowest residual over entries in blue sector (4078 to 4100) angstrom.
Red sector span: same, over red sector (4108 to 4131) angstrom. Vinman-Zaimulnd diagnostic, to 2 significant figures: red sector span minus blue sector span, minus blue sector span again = -0.75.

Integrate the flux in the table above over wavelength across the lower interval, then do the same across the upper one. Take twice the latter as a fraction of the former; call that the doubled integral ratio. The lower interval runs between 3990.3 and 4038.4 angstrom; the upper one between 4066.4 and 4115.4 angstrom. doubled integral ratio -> 1.99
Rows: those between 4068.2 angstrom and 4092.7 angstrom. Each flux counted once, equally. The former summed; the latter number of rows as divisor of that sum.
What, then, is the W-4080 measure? 3.37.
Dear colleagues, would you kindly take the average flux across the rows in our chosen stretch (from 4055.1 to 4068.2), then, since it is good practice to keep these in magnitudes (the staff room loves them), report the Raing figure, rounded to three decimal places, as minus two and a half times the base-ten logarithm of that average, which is -1.205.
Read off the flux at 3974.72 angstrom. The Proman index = 1.856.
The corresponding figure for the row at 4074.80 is 3.228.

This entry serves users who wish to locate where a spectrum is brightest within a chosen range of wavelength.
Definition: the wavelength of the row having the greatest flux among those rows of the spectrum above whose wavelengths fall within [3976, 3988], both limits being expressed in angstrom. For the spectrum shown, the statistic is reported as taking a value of 3983.88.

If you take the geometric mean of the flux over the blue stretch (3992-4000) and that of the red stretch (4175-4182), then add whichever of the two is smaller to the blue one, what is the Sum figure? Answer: 6.26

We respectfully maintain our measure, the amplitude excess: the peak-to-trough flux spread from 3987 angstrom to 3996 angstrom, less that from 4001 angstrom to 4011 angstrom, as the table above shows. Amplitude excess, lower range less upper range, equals -0.12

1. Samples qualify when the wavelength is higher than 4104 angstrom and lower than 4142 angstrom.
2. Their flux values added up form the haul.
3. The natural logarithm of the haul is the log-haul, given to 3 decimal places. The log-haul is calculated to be 4.175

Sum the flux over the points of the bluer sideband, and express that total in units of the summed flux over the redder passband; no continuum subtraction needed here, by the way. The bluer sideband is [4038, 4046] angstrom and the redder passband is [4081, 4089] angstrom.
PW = 0.95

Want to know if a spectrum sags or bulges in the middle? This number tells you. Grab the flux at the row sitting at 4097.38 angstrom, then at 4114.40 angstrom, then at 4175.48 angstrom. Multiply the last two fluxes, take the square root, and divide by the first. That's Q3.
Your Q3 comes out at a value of 1.03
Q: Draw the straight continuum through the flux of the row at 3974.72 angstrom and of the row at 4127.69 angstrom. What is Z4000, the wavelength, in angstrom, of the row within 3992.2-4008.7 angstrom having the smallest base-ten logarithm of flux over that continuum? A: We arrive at 4000.43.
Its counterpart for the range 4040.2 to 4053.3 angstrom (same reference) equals 4052.35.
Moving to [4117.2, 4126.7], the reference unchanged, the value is 4125.79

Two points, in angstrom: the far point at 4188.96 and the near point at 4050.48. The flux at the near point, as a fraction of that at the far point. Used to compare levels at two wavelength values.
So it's 0.91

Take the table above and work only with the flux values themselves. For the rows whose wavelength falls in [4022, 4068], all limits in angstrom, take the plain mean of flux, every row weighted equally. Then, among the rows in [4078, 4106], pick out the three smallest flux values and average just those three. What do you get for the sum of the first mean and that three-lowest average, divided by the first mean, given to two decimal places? 1.94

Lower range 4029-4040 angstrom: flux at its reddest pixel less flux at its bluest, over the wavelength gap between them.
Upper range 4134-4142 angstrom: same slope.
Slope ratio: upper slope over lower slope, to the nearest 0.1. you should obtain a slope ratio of 2.8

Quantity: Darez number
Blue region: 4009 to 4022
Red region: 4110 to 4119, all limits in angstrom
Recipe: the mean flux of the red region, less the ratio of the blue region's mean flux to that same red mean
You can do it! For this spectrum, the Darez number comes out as 2.33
